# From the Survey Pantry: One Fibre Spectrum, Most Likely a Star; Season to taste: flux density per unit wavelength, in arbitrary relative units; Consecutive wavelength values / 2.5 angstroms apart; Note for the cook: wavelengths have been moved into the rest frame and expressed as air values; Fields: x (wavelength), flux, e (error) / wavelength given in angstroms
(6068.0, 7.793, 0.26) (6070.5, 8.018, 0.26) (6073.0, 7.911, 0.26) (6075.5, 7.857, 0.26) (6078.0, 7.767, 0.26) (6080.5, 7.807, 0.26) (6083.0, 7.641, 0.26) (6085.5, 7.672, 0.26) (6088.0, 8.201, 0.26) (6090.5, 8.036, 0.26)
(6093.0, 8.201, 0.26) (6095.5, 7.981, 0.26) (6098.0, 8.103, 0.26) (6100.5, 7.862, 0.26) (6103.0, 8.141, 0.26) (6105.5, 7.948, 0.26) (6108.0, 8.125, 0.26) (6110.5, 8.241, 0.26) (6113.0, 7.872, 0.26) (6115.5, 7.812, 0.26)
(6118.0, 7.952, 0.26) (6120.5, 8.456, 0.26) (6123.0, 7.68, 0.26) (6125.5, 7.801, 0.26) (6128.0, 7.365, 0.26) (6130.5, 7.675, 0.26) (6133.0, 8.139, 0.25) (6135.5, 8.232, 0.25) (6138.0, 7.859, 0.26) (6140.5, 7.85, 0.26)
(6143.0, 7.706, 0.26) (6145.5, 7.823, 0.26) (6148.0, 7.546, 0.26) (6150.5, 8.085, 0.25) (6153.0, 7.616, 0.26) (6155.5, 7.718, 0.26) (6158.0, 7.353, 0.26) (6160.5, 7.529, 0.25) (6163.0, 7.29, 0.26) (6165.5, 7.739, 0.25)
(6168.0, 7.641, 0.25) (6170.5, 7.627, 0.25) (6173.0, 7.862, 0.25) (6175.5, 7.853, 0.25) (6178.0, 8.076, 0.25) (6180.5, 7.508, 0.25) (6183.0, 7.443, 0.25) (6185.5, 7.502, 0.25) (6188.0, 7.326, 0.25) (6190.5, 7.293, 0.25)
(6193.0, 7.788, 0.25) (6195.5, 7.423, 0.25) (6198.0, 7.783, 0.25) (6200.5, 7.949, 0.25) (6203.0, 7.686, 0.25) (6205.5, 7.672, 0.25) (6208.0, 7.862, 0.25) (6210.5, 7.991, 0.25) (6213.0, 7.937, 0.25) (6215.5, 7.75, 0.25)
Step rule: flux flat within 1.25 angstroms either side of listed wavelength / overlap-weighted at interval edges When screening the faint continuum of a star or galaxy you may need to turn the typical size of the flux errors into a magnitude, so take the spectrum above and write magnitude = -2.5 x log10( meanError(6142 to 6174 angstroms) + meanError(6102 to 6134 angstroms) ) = 0.721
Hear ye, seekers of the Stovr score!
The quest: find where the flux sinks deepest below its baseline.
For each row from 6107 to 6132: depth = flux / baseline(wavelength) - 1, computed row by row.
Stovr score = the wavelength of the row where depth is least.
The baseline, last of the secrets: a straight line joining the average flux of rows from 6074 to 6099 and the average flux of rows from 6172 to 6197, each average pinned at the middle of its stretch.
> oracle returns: 6128.0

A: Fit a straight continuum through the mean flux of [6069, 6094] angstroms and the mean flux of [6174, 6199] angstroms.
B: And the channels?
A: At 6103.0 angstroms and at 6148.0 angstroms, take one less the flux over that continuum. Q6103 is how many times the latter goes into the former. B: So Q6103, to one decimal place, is -1.7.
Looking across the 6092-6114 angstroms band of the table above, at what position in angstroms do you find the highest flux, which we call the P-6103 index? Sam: 6110.5 angstroms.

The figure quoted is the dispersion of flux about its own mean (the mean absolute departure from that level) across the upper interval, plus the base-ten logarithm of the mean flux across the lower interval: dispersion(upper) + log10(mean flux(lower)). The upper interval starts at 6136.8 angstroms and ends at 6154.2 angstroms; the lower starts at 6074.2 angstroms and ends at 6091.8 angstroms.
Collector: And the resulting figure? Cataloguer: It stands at 1.03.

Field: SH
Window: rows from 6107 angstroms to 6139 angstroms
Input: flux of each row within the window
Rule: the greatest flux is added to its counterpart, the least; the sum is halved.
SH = 7.9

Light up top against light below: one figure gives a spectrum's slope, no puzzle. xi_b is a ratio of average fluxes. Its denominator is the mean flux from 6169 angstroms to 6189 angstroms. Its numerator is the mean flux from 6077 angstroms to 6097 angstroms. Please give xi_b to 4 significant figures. 1.034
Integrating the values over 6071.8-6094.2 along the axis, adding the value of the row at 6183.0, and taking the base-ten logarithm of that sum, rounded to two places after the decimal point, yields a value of 2.27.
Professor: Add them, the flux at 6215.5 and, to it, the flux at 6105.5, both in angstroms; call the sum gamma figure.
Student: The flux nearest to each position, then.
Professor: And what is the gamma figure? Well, 15.7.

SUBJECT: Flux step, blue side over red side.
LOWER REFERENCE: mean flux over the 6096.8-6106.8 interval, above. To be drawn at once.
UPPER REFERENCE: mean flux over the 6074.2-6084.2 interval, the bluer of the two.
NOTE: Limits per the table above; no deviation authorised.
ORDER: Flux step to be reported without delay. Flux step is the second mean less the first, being -0.2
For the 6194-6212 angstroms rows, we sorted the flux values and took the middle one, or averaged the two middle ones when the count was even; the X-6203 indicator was 7.8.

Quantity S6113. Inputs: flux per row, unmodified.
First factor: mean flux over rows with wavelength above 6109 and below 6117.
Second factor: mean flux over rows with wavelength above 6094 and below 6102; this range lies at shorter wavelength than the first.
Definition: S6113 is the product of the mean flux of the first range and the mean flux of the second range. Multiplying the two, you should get 64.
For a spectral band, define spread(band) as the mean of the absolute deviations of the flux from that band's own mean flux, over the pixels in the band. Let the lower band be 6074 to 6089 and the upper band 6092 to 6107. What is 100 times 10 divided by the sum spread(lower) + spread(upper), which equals 4072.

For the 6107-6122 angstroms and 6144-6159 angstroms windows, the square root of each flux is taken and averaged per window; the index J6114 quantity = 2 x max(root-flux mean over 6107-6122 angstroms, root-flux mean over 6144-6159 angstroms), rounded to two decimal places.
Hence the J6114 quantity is 5.68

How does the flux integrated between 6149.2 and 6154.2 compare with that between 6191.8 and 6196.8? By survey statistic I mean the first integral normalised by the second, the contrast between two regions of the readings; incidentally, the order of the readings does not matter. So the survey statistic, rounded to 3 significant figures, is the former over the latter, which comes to 1.03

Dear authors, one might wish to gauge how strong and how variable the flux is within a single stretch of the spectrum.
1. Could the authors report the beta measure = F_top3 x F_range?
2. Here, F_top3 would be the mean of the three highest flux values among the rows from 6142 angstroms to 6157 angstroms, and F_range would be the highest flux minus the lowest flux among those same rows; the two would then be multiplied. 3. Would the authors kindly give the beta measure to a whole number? 4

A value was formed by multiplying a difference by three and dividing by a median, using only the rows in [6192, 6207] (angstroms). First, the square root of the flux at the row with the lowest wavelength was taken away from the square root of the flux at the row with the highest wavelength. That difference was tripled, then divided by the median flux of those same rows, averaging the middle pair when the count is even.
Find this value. -0.01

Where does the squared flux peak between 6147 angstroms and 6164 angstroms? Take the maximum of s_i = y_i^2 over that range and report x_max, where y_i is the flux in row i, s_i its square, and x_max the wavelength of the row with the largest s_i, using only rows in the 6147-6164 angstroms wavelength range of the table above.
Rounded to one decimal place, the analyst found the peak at 6150.5 angstroms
